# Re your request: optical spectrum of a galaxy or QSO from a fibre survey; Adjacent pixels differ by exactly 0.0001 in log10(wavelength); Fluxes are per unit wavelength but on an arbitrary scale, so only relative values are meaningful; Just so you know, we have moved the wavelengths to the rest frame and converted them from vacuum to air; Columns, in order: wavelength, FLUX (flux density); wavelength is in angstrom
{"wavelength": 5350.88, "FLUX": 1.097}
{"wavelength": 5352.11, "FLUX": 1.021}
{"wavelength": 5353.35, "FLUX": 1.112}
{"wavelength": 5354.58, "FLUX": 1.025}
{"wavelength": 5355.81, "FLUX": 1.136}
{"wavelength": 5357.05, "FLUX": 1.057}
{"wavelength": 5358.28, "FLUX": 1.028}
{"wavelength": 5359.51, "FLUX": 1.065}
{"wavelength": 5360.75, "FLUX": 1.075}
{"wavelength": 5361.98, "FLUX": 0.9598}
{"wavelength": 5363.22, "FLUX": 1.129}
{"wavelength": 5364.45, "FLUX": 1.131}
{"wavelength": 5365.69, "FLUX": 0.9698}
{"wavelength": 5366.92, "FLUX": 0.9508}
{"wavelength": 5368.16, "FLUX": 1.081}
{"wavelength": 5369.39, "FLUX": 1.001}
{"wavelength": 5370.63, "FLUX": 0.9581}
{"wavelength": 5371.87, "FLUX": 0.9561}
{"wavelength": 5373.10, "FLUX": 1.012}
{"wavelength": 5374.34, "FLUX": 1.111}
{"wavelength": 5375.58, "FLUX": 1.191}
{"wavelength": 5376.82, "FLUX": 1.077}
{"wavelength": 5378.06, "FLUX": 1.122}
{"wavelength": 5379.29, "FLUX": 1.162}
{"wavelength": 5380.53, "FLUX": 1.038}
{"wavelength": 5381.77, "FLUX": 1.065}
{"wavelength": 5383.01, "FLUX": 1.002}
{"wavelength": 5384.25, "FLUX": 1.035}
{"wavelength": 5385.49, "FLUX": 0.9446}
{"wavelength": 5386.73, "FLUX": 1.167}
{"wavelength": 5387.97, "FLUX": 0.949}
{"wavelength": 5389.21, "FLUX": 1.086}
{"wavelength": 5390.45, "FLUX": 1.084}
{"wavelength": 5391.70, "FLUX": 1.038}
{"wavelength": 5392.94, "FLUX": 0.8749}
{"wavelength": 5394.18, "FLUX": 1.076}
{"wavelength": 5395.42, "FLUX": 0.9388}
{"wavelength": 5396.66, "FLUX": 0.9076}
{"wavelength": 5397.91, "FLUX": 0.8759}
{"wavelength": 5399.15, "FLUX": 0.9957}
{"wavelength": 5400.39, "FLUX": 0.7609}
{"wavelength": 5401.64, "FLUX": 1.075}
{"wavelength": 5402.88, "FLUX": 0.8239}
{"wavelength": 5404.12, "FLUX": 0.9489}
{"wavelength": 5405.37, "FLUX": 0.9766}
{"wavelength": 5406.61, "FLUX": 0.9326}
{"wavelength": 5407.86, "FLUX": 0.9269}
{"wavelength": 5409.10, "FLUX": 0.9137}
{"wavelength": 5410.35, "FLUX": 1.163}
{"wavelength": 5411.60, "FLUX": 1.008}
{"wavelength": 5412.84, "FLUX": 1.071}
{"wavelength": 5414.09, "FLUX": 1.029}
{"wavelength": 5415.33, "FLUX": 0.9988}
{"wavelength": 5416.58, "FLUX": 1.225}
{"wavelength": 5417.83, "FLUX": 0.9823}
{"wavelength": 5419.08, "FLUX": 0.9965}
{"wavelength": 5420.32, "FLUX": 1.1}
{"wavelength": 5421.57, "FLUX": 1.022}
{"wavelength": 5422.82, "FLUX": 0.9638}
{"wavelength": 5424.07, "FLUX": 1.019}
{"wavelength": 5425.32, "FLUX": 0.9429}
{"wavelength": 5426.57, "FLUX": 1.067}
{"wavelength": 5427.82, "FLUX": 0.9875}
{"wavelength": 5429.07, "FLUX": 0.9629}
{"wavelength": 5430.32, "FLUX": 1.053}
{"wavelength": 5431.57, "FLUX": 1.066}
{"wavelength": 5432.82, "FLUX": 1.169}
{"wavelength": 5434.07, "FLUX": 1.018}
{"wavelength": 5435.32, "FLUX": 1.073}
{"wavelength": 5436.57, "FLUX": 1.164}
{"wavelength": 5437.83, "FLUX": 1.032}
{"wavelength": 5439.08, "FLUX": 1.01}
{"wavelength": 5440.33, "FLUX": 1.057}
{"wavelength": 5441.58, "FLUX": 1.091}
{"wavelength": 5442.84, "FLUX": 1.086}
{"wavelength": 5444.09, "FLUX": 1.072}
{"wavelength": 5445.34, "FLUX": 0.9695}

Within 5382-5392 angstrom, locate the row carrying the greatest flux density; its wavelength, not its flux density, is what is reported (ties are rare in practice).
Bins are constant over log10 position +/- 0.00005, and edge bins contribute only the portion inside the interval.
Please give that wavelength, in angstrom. 5386.73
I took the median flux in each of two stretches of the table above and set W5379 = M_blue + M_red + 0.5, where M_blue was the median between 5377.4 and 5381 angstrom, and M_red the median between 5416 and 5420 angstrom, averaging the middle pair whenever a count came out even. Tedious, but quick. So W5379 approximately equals 2.62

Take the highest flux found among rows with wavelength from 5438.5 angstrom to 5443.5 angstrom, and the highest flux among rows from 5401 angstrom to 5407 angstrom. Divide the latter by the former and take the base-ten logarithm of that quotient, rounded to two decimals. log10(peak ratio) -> -0.01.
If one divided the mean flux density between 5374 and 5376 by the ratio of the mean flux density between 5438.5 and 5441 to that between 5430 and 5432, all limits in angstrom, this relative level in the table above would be 1.18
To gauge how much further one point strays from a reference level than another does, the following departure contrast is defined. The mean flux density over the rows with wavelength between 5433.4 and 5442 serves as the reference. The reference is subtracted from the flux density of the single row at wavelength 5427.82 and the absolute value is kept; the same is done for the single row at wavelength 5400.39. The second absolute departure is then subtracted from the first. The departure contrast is -0.23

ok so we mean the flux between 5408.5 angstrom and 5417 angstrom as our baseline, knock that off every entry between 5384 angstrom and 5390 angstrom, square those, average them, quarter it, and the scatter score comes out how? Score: 0.0019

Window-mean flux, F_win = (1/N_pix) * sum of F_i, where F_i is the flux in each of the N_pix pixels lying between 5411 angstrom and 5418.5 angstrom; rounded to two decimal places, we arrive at 1.05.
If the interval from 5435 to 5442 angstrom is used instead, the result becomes 1.07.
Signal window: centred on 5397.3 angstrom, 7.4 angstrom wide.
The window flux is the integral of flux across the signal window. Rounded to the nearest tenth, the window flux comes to 6.9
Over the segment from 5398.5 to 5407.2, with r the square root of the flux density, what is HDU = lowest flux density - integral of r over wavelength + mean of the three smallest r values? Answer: -6.71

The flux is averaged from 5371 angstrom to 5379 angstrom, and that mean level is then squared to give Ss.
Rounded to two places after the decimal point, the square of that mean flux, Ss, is 1.16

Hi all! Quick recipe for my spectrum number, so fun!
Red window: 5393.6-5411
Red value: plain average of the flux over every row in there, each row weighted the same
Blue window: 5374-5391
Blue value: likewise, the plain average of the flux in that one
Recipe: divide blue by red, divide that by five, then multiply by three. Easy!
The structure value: 0.68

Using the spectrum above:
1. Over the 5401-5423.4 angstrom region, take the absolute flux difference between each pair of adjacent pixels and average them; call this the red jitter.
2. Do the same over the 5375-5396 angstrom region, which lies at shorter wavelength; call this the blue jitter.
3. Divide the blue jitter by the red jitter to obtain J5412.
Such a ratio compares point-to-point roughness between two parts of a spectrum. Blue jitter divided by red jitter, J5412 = 1.02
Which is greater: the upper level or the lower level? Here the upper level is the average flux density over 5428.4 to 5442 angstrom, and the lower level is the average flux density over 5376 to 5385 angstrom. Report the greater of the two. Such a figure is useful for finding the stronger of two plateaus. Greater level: 1.07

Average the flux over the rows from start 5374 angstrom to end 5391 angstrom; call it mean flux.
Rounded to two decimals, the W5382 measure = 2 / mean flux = 1.86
